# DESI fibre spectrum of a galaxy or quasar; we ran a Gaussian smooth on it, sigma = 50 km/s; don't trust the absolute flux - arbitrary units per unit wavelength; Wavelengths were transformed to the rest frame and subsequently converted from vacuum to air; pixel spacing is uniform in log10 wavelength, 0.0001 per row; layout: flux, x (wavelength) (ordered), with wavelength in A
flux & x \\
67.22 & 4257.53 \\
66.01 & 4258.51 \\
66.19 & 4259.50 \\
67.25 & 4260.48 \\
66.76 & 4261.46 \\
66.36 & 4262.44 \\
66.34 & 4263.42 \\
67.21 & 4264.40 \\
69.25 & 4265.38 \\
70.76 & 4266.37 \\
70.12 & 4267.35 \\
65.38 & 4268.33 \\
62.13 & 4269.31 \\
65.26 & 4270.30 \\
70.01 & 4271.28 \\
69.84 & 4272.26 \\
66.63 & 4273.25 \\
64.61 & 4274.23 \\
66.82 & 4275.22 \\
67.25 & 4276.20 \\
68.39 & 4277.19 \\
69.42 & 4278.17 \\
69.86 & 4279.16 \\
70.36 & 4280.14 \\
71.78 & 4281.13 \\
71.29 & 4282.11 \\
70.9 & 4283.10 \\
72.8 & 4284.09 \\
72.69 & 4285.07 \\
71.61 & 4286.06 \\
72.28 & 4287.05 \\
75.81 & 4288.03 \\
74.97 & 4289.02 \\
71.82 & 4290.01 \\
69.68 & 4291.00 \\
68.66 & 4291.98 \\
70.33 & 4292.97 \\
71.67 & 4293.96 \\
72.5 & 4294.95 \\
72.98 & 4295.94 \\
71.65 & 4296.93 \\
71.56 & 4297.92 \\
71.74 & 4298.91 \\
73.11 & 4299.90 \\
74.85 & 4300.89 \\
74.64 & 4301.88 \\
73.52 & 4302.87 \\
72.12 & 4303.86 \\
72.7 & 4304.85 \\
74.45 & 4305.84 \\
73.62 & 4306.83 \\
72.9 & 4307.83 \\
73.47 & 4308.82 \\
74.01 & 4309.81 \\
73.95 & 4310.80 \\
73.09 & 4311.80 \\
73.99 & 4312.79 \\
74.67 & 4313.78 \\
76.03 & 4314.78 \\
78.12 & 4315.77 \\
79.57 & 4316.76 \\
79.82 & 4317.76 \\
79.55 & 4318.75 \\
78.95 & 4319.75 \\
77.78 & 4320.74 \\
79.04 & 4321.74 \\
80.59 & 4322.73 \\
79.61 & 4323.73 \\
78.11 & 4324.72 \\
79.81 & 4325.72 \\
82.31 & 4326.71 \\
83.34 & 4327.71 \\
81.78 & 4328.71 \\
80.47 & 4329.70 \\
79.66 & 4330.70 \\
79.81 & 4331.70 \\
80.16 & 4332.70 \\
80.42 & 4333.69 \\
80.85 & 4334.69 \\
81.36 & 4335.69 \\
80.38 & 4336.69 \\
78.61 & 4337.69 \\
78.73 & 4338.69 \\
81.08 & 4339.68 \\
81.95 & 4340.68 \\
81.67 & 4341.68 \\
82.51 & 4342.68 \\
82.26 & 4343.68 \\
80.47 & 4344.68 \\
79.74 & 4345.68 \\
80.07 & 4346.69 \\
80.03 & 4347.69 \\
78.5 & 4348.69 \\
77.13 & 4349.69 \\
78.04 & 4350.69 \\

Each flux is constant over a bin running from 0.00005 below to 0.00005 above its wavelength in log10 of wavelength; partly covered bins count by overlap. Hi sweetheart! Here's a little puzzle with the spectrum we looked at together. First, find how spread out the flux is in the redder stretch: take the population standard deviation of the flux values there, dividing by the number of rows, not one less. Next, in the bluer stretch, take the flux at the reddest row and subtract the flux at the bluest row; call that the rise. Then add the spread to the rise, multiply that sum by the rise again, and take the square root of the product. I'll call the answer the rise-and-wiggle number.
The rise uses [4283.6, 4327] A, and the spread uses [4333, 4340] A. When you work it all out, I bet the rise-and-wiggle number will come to 10.0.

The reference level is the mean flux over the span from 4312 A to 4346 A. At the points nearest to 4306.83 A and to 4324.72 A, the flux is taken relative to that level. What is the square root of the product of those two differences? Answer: 3.2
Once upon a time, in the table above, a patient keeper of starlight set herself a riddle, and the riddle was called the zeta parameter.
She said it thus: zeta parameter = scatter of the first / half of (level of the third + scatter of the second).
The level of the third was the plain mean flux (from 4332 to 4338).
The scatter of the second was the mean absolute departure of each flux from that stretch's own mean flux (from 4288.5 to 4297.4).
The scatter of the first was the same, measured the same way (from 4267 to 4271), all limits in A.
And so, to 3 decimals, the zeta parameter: 0.054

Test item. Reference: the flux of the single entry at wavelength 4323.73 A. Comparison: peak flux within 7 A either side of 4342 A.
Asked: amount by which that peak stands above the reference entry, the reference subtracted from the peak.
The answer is 3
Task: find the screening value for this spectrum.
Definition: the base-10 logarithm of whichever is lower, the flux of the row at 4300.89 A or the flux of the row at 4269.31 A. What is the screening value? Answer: 1.79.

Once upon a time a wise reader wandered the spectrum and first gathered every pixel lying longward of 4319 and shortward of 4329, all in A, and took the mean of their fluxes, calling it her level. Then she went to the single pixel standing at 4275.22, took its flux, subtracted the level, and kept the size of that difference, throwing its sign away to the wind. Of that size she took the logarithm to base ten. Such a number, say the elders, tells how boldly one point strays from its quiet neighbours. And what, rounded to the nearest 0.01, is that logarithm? 1.12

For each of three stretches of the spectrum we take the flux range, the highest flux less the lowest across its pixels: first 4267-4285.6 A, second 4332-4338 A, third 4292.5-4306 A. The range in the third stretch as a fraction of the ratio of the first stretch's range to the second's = 1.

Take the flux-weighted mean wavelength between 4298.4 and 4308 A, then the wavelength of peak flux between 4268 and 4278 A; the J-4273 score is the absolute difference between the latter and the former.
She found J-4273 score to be 32.1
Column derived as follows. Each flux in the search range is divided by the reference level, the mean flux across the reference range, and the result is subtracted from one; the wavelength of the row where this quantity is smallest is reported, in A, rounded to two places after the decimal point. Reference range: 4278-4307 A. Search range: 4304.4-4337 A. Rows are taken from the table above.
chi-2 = 4327.71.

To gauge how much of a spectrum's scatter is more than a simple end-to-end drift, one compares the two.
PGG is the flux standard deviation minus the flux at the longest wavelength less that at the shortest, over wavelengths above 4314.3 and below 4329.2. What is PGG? -4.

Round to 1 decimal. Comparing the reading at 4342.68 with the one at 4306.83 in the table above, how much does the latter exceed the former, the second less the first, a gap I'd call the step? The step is -8.9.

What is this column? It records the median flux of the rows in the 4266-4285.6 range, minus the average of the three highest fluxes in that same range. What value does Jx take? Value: -2.57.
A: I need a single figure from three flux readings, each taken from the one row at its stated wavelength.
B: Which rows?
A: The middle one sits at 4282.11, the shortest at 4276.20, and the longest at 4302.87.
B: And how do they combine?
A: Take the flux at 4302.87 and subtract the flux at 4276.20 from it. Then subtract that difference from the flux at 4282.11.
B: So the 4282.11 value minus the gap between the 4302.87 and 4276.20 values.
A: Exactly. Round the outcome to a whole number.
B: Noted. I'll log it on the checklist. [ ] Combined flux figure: 65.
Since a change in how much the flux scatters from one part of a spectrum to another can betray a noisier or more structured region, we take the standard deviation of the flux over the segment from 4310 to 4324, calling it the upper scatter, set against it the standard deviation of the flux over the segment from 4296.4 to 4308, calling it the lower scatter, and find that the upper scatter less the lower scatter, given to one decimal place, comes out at 1.4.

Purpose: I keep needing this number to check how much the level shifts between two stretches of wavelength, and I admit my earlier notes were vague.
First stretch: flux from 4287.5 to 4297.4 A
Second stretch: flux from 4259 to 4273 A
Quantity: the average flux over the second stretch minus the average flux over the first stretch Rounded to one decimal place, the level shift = -4.7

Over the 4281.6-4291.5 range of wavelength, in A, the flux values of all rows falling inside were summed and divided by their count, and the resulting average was 72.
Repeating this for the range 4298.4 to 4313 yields 73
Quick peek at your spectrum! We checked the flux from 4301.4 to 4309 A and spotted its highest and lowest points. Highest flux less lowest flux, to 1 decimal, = 2.5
